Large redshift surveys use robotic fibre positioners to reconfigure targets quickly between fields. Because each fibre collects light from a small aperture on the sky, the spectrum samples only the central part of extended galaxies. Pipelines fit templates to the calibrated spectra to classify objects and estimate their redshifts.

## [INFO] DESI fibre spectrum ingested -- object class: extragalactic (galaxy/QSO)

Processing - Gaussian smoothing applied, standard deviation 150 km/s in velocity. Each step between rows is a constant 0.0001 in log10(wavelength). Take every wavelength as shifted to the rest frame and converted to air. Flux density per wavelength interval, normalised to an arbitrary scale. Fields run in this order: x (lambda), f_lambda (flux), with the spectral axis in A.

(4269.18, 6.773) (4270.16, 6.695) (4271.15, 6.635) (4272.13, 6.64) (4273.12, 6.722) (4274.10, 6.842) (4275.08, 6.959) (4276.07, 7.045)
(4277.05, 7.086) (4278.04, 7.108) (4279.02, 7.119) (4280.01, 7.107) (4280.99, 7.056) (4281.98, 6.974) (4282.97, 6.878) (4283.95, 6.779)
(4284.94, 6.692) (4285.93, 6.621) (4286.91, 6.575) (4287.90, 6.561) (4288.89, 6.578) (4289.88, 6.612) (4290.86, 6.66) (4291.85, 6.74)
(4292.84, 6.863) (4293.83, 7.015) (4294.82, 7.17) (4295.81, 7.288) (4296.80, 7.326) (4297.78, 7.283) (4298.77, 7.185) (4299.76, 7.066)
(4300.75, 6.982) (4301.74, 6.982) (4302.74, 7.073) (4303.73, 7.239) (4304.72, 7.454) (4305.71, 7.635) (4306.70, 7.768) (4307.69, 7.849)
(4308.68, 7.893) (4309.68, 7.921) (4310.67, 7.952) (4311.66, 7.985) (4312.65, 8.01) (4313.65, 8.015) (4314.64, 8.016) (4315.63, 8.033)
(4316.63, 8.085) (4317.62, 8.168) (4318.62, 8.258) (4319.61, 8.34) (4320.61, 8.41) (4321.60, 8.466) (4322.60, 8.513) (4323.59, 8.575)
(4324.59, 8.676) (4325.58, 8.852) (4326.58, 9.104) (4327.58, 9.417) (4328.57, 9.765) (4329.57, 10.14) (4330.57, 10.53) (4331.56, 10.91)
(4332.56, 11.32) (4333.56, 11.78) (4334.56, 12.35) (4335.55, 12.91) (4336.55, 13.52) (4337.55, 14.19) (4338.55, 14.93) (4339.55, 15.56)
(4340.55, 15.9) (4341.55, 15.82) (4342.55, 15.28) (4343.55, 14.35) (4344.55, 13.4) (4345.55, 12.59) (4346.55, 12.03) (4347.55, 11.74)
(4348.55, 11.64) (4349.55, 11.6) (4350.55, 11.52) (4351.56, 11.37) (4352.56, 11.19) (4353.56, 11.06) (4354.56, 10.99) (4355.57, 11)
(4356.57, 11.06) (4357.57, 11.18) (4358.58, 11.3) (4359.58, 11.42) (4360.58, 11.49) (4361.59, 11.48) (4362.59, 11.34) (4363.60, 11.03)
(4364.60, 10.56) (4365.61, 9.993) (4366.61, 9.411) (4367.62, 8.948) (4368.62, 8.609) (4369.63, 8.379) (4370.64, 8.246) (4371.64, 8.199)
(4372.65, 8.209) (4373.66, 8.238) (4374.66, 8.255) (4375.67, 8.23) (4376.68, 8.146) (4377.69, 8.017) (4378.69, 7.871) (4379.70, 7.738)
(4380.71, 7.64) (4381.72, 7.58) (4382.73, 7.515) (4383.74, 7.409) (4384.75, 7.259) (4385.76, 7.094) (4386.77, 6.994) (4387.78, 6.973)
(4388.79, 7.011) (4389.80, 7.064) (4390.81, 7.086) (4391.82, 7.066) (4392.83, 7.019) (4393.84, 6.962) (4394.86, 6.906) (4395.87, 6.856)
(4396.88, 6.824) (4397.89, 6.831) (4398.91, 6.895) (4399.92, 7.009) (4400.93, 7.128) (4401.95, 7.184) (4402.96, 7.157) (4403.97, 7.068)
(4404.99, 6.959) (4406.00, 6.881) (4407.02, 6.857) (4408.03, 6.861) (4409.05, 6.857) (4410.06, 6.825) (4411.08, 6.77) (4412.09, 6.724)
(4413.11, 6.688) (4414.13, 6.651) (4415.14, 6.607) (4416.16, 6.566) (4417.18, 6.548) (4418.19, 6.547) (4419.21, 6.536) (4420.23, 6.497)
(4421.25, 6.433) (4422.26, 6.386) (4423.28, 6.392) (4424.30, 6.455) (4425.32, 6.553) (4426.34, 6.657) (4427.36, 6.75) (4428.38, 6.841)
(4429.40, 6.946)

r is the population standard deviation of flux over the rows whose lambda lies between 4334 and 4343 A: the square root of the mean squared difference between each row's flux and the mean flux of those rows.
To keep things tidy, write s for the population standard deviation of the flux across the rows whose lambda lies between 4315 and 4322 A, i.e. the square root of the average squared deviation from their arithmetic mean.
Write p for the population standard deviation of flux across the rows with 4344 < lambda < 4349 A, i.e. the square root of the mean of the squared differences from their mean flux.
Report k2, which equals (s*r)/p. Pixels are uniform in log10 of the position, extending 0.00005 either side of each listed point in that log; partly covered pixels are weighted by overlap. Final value 0.3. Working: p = 0.7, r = 1.24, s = 0.152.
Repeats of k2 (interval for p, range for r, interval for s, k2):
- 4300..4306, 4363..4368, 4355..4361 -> 0.5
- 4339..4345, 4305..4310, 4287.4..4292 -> 0.0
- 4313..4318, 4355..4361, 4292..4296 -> 0.5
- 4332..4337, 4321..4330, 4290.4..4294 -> 0.1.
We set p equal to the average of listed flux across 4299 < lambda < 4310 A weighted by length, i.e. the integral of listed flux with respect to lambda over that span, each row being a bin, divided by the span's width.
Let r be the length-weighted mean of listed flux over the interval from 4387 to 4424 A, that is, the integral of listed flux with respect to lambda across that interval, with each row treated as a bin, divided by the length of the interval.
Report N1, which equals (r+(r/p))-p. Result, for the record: 0.3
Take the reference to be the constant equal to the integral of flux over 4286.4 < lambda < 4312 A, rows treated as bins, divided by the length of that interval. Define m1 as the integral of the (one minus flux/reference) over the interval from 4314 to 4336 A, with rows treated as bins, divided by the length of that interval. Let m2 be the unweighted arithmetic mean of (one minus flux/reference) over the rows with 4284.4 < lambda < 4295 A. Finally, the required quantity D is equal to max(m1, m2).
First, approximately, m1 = -0.31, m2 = 0.07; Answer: 0.07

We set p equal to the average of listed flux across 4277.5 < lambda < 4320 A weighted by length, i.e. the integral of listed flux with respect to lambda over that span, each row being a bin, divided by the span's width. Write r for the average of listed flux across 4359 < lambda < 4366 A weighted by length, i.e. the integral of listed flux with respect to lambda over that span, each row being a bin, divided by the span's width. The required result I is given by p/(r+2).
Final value 0.56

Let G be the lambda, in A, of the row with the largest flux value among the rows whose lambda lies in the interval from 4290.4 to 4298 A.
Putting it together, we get 4296.80 A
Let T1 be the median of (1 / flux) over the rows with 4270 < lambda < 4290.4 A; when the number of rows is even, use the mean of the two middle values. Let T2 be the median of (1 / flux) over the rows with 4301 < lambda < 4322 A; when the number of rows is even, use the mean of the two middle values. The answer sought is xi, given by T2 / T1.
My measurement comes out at 0.8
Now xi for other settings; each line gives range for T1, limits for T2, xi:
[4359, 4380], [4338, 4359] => 0.7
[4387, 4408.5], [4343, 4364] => 0.6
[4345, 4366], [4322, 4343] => 1.0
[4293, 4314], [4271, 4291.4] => 1.1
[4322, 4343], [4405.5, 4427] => 1.7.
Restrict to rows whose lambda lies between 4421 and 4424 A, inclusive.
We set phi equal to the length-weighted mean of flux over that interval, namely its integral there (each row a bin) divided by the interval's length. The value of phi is 6.4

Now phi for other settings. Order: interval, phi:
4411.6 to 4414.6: 6.7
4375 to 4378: 8.1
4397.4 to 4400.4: 6.9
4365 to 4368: 9.5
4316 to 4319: 8.1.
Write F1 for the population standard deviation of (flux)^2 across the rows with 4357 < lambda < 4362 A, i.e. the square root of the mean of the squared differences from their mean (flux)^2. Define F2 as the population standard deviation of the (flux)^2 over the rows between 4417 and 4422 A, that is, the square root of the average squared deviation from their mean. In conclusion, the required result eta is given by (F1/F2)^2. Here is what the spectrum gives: 22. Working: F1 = 2.7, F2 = 0.6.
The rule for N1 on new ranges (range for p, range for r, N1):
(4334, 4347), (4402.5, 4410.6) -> -6.6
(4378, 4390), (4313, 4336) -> 3.3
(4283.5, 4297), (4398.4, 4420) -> 1.0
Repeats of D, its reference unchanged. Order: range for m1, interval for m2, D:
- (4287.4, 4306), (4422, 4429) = 0.09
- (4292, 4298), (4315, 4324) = 0.01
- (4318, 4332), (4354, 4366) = -0.26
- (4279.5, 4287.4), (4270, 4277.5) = 0.05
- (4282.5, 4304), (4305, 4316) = 0.04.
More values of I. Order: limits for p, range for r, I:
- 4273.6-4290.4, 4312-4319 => 0.68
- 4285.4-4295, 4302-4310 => 0.70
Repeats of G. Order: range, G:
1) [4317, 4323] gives 4322.60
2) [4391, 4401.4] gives 4400.93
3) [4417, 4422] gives 4417.18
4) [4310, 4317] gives 4316.63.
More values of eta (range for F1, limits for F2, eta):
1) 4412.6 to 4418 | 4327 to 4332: 0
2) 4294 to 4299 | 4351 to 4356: 0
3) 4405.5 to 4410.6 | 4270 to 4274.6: 0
